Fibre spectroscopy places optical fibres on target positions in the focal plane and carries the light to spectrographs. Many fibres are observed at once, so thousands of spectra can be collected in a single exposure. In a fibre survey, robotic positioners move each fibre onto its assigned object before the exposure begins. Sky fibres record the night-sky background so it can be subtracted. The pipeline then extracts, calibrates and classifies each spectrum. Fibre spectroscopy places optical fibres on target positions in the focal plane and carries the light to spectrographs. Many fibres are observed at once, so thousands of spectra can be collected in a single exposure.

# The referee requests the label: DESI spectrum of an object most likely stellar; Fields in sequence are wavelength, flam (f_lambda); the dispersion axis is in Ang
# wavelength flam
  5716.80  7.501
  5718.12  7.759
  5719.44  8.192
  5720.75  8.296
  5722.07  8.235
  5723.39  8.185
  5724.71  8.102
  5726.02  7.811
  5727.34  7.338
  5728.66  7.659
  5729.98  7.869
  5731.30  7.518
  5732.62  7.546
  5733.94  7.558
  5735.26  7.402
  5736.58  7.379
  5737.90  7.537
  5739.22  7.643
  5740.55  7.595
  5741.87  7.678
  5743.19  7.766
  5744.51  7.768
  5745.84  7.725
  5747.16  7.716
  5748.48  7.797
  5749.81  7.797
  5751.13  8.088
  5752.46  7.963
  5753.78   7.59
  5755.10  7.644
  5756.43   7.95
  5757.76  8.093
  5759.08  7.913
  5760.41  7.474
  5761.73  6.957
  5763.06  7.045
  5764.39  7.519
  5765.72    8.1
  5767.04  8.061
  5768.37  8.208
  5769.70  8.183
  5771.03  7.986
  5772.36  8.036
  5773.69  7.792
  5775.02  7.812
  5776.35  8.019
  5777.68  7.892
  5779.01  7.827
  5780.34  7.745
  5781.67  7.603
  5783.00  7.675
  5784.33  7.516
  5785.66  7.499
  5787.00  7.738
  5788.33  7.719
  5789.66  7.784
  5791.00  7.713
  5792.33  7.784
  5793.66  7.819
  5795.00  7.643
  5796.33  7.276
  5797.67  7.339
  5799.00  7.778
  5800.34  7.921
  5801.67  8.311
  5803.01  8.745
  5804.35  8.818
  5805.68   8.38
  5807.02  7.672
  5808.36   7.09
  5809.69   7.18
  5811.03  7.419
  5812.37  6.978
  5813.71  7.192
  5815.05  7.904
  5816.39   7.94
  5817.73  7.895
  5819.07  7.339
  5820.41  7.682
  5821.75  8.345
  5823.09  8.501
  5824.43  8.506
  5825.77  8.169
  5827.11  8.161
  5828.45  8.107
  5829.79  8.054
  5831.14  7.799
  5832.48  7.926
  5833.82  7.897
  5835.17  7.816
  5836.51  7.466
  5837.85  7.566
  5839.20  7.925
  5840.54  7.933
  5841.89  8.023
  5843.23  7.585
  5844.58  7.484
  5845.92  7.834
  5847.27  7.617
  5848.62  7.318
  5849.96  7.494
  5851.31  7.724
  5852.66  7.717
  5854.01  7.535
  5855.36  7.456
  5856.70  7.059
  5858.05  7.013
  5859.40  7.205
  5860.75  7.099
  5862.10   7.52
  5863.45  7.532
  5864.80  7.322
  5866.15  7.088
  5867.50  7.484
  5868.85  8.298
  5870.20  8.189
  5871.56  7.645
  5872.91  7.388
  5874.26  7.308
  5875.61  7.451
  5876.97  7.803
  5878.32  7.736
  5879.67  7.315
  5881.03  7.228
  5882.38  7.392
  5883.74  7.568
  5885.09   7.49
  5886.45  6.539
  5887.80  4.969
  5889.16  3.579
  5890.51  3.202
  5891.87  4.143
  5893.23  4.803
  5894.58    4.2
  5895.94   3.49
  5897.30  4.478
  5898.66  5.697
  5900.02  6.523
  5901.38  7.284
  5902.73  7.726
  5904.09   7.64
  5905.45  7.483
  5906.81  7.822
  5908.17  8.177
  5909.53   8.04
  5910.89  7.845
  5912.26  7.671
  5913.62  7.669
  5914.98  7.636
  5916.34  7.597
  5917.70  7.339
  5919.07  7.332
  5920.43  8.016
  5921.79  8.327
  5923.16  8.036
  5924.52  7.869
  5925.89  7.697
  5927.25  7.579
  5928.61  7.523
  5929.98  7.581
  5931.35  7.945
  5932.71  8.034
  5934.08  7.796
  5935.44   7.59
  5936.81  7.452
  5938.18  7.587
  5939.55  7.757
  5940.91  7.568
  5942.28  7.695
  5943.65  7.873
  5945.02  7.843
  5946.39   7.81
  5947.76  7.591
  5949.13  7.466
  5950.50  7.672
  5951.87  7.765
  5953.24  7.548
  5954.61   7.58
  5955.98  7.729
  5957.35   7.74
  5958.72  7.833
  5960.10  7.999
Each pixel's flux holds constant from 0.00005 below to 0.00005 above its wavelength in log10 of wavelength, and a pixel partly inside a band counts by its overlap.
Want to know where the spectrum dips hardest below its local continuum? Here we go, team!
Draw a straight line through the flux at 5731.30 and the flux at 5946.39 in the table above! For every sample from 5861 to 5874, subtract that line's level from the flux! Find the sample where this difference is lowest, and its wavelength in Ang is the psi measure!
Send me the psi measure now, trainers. 5866.15 Ang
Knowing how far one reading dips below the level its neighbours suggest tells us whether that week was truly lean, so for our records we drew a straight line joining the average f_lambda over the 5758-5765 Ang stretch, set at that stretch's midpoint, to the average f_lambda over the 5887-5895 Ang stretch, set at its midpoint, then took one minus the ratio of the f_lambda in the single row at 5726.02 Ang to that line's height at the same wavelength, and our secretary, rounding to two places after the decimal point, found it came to 0.06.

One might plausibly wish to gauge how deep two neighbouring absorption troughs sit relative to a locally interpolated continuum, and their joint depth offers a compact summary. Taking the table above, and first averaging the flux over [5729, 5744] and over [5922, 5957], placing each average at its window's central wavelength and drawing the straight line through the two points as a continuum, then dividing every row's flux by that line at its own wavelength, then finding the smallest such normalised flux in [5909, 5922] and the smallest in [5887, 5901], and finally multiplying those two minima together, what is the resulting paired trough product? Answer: 0.40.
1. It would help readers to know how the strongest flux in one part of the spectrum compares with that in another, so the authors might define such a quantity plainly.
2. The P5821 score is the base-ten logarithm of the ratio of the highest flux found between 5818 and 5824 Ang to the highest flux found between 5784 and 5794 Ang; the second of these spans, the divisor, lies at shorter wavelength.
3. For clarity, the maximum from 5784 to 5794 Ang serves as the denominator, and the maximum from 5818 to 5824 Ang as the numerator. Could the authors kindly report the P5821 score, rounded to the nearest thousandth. 0.036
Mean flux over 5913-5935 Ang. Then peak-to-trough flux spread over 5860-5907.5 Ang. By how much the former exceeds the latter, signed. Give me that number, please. 2.7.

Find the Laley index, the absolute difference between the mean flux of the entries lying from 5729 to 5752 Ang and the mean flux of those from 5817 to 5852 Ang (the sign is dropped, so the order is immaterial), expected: 0.18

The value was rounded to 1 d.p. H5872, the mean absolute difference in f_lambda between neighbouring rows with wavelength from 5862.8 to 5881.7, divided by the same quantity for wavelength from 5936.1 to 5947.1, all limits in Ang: 2.3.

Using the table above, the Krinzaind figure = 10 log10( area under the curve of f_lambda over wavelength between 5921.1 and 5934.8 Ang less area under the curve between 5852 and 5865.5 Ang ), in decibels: 9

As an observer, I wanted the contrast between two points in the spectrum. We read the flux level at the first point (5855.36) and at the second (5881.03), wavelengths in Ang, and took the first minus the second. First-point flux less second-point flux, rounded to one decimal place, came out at 0.2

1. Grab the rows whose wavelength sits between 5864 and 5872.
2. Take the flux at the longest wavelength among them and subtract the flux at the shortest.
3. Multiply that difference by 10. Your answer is 3.2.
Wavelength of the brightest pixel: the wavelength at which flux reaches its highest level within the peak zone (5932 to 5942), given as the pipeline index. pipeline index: 5932.71 Ang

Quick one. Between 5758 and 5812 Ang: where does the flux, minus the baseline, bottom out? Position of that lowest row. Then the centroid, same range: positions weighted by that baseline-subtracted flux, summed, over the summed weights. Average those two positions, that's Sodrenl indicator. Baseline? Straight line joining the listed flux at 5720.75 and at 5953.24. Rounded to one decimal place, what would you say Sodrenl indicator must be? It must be 5771.5 Ang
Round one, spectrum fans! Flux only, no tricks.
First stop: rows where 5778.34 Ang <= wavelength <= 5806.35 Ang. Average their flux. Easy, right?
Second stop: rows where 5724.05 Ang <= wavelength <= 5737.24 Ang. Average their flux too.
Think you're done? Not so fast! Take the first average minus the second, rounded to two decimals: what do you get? 0.22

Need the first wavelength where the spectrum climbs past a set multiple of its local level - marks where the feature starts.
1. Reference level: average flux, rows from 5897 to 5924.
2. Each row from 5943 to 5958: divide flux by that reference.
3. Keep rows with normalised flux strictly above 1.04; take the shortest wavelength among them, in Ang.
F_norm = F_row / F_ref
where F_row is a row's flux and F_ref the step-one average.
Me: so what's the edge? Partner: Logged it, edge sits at 5943.65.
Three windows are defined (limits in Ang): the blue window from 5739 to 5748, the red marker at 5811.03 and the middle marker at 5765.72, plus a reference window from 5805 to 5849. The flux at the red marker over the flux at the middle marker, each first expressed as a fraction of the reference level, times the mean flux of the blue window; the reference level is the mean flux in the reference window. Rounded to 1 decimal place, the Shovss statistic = 7.1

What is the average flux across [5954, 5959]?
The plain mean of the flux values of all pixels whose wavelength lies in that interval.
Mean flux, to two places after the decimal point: 7.72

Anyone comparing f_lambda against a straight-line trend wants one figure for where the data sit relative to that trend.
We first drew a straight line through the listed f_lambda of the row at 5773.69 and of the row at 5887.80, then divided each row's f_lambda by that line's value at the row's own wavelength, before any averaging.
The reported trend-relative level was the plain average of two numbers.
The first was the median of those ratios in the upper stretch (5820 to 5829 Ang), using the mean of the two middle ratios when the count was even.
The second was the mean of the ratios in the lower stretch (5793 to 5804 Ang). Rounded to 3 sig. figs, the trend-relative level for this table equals 1.18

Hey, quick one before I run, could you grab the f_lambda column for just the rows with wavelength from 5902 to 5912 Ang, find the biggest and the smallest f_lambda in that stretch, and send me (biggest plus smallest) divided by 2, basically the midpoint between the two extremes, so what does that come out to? 7.83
